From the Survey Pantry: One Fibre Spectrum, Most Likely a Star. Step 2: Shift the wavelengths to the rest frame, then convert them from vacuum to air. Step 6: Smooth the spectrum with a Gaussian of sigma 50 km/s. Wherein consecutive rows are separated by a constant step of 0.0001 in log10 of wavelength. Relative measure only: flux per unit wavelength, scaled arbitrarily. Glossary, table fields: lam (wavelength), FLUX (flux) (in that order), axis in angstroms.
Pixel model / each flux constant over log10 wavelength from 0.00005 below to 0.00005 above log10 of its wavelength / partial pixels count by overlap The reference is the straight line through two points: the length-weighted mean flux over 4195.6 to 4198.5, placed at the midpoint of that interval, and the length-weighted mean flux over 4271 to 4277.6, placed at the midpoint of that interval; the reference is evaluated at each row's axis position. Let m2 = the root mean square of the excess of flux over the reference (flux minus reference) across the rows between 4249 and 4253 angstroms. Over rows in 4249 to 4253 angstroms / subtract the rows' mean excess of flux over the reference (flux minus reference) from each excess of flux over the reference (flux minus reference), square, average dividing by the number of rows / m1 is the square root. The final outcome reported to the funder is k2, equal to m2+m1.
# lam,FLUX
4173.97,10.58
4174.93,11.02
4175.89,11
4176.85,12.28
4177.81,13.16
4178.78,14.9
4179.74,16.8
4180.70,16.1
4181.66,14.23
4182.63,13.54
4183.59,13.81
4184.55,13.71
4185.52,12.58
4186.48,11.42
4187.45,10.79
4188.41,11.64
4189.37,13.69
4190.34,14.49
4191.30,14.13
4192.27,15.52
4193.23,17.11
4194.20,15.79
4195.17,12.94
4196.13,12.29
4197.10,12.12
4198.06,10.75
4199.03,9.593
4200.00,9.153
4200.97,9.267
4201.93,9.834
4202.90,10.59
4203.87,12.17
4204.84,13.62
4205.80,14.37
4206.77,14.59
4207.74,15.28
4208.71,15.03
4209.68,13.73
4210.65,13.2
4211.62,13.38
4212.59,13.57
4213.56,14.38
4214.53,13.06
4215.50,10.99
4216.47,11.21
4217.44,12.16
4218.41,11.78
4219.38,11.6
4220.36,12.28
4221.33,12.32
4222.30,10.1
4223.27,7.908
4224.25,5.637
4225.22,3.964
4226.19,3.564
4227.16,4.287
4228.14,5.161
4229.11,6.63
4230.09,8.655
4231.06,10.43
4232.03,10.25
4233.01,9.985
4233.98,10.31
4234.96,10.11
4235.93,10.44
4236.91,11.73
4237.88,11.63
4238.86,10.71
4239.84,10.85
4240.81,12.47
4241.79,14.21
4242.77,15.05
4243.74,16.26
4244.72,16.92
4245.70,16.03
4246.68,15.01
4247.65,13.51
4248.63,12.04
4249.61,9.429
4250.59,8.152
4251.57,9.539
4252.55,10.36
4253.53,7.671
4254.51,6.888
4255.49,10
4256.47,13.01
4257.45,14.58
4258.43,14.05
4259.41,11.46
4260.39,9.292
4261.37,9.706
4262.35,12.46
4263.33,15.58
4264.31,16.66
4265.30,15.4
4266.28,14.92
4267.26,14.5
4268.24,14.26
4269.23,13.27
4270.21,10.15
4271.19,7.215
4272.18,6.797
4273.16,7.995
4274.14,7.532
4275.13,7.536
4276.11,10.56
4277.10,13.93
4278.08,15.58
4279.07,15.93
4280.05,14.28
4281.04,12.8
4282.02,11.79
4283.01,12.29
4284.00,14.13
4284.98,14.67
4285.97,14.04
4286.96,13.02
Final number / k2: 1.7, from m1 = 0.8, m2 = 0.9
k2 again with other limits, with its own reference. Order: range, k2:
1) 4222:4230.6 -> 7.1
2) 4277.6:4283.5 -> 6.9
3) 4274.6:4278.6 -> 7.6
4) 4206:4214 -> 3.6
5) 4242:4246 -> 6.8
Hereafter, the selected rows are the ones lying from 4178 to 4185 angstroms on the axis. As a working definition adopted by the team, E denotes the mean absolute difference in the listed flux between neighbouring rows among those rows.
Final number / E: 0.9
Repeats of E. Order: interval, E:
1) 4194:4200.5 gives 1.1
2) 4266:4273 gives 1.4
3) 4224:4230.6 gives 1.2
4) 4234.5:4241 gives 0.7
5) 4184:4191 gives 1.1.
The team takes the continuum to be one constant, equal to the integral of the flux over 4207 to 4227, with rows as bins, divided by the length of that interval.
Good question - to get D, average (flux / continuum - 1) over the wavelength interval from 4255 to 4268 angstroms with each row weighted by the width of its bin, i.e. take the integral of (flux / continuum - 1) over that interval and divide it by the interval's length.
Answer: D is 0.18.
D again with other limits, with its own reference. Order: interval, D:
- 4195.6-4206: 0.00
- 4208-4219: 0.16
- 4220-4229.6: -0.36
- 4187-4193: 0.21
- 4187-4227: 0.06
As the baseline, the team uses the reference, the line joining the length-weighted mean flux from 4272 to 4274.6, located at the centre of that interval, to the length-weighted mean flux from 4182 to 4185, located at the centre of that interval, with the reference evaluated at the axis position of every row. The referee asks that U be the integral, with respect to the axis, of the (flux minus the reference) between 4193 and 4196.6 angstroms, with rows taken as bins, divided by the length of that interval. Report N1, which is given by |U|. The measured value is 1.4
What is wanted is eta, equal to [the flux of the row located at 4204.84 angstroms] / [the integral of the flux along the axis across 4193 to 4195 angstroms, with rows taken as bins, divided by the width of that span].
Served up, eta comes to 0.86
